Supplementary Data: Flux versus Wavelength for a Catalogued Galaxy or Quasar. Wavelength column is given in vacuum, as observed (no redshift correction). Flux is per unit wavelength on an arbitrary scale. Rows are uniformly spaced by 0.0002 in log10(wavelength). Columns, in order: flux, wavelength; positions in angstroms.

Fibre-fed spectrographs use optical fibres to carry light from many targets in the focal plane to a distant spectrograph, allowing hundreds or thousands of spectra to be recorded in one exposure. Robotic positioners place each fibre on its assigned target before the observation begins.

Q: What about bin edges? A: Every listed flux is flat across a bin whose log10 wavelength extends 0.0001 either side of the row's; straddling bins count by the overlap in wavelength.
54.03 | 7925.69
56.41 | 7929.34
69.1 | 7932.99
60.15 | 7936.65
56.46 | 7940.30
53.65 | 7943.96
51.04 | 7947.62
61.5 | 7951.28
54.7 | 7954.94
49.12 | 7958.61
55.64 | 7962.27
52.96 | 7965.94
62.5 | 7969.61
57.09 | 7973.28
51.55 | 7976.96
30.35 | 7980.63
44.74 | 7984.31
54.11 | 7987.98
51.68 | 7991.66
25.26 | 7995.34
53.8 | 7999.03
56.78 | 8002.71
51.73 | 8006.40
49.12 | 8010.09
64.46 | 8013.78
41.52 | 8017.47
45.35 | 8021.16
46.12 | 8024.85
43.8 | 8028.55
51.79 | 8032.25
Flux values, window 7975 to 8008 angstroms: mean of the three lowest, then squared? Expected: 1119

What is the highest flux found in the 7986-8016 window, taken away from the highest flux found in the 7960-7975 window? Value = -2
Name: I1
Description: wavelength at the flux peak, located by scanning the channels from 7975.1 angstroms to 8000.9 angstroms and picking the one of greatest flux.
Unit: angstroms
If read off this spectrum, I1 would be 7987.98 angstroms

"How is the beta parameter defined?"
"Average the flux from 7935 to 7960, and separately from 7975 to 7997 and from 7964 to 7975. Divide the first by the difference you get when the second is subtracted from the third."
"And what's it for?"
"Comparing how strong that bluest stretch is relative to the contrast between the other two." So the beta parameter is 4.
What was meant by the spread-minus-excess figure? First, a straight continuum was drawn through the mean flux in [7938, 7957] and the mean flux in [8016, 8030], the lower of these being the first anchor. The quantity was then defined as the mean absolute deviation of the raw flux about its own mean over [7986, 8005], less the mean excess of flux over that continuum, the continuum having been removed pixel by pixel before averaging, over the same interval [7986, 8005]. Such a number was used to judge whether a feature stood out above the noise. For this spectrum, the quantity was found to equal 9.2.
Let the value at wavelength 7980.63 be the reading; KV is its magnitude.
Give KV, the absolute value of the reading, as 30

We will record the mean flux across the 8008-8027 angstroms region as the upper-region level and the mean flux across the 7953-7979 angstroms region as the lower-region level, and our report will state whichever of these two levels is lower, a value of 49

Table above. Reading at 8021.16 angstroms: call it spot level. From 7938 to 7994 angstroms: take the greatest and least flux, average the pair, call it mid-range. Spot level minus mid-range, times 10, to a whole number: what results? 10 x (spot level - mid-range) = -11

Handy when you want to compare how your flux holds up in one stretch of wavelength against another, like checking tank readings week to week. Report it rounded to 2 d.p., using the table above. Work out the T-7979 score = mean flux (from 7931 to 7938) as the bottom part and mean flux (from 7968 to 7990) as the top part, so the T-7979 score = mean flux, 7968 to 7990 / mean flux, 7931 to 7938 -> 0.77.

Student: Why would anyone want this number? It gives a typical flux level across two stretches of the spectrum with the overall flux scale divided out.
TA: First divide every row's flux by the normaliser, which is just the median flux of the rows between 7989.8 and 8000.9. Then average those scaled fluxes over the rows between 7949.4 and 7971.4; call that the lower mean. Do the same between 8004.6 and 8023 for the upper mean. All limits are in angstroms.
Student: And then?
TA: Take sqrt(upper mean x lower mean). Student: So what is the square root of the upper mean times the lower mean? 1.029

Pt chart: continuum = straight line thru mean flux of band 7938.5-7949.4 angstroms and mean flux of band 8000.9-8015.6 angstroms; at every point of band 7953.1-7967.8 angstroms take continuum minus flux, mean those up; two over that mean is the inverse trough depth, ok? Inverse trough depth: 1.9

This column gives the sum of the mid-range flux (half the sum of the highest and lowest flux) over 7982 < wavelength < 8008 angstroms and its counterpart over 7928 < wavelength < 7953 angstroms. 101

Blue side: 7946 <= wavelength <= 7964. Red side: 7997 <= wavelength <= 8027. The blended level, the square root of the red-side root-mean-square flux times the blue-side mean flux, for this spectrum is 53.0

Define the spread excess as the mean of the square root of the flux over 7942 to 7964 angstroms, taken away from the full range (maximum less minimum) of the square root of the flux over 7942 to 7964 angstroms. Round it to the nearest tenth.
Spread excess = -6.5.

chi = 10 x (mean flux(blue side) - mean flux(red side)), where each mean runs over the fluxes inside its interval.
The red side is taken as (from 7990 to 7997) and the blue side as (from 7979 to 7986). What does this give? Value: -9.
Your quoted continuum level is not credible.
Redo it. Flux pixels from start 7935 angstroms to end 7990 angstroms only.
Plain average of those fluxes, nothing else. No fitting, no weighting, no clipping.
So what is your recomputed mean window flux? 53.0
